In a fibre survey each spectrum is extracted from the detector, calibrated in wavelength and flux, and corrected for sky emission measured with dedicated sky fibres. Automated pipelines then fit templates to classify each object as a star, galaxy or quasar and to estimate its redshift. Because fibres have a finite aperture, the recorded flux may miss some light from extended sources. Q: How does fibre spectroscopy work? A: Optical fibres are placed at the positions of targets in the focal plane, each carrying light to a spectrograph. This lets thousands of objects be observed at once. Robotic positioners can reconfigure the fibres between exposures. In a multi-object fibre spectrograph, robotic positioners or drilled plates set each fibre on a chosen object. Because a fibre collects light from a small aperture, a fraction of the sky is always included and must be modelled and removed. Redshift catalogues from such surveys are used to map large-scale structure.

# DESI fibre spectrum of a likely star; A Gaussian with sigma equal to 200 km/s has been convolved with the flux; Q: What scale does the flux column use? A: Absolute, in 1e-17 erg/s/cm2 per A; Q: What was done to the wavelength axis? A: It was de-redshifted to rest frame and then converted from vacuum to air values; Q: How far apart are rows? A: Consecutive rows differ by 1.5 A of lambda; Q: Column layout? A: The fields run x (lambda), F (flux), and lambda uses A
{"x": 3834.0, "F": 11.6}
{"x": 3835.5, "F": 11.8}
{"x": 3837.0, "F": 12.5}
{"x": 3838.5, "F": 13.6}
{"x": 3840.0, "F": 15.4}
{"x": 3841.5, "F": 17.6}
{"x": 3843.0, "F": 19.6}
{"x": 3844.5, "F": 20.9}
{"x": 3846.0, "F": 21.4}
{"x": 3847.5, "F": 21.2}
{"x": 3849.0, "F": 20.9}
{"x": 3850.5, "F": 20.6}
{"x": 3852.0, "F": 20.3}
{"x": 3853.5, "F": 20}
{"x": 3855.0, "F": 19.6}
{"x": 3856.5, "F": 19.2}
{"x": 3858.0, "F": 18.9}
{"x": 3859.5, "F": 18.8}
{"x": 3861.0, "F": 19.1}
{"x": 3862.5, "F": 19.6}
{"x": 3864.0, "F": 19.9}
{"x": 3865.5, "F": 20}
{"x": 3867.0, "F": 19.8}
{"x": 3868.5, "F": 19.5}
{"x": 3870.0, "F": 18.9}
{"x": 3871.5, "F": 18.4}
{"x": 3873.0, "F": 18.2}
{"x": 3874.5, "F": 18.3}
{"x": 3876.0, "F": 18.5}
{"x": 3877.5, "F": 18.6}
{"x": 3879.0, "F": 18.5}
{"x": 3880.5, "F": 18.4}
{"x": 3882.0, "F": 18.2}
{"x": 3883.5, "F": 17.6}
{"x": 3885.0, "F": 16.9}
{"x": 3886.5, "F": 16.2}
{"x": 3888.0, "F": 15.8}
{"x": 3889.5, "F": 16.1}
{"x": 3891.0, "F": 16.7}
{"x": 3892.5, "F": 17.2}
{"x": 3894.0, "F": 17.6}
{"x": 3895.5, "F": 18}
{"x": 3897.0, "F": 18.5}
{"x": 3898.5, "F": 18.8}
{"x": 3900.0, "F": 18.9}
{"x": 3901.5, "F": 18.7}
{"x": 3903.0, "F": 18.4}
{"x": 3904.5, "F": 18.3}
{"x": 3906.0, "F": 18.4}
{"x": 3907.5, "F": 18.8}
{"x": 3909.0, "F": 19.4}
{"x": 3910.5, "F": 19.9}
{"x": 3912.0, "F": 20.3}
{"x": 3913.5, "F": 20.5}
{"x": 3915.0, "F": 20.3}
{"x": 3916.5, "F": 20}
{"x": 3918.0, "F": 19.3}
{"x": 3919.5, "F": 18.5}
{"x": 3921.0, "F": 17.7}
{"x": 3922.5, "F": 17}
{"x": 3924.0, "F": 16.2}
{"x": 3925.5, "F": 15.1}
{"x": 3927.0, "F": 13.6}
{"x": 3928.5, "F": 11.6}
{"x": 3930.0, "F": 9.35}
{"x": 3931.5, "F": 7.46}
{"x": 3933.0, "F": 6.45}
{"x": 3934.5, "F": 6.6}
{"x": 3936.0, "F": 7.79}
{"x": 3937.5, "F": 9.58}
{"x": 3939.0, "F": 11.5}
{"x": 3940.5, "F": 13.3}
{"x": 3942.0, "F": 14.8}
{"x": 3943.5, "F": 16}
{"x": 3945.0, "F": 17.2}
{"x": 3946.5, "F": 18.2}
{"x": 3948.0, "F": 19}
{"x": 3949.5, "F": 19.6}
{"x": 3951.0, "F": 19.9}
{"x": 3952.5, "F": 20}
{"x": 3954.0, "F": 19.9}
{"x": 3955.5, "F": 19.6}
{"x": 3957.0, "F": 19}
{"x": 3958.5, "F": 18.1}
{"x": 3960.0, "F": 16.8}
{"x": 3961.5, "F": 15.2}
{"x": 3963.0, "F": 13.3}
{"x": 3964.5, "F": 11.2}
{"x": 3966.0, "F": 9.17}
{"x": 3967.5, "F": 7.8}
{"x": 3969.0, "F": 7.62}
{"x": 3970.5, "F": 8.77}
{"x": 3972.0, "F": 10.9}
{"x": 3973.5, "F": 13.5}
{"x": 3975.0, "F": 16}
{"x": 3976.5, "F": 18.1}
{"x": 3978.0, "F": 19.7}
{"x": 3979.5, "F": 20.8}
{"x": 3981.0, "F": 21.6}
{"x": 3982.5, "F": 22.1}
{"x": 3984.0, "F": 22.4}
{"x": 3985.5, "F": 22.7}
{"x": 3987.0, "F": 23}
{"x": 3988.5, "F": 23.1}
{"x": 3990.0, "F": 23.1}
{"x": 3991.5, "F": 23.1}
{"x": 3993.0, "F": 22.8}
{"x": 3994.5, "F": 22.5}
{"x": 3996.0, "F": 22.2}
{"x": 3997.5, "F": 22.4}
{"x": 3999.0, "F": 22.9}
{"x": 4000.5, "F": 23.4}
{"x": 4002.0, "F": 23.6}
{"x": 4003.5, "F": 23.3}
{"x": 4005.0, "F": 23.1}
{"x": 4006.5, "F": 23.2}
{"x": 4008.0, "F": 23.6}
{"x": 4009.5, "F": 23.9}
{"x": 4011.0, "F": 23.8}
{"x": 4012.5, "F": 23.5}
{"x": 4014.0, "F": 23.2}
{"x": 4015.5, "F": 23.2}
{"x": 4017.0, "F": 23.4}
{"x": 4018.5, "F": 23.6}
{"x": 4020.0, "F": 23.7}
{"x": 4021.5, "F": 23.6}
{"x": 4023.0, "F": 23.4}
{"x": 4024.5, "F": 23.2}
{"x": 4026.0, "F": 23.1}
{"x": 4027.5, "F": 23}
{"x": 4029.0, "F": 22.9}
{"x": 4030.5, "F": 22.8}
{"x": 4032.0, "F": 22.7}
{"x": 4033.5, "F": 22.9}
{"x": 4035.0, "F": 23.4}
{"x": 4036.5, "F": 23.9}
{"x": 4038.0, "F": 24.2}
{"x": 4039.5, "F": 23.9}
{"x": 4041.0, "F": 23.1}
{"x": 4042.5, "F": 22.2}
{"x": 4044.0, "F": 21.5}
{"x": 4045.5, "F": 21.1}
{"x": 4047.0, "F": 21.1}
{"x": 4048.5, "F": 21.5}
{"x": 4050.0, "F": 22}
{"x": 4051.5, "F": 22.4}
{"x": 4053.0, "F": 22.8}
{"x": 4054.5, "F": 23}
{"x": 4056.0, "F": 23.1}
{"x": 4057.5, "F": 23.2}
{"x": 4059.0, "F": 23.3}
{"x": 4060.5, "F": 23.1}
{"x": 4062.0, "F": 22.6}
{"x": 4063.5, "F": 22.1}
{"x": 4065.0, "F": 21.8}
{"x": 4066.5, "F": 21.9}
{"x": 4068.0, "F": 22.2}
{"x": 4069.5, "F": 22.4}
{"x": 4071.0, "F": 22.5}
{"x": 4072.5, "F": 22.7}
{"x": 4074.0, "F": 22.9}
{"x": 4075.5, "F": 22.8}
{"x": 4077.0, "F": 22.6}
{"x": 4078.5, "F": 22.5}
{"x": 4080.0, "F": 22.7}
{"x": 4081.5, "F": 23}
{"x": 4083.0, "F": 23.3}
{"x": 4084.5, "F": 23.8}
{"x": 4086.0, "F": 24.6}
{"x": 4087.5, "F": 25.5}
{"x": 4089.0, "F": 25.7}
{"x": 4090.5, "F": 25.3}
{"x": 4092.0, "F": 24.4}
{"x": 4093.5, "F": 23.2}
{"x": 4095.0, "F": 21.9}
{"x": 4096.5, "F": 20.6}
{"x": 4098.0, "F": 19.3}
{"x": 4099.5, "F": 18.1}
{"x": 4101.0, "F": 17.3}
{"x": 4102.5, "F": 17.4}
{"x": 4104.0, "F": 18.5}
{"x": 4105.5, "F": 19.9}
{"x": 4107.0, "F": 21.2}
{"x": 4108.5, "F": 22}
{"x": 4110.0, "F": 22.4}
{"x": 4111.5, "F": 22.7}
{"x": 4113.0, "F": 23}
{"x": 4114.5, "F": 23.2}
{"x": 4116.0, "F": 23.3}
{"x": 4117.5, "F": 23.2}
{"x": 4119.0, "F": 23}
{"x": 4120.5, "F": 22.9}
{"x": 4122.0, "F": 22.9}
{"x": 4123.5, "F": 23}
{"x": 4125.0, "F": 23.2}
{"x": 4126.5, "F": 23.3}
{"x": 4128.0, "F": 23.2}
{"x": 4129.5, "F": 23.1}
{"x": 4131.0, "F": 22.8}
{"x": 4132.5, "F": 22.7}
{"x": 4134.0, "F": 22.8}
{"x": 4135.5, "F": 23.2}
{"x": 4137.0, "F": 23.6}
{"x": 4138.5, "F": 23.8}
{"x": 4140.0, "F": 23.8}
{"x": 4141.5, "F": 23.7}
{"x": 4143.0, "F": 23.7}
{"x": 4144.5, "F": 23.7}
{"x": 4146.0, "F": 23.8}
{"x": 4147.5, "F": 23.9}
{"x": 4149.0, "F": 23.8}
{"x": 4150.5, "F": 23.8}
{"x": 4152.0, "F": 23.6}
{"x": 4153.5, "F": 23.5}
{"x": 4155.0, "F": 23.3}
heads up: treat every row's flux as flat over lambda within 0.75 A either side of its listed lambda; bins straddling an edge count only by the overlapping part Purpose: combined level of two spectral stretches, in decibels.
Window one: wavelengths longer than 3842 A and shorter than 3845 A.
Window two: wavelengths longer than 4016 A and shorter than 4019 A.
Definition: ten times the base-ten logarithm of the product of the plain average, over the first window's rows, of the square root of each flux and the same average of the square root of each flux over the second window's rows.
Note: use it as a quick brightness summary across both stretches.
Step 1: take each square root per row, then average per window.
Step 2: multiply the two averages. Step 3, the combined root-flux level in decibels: 13.4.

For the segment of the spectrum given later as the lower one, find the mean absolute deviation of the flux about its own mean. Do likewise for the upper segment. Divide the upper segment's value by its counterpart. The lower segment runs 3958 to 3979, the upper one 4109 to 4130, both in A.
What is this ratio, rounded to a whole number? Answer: 0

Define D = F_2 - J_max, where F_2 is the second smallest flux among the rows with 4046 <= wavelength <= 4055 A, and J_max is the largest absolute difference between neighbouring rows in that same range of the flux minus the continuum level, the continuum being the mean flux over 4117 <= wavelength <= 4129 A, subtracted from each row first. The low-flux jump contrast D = 21.0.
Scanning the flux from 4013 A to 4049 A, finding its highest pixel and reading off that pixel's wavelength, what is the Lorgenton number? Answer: 4038.0 A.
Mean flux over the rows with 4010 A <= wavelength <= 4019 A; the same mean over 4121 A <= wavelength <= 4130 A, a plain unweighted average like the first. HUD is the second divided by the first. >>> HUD 0.99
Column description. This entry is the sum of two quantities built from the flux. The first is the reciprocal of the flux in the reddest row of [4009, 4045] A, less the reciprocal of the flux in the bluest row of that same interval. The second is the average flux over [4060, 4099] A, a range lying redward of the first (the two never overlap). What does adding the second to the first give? 22.9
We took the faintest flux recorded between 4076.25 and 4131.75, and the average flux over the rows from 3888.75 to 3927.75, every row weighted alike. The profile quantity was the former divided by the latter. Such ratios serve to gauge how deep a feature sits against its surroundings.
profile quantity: 1.0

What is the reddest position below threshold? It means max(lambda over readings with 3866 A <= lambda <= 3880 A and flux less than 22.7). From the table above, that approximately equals 3879.0 A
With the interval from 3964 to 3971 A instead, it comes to 3970.5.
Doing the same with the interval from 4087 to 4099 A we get 4098.0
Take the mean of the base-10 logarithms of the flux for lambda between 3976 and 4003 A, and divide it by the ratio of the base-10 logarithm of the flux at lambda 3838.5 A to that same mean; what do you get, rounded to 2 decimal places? 1.60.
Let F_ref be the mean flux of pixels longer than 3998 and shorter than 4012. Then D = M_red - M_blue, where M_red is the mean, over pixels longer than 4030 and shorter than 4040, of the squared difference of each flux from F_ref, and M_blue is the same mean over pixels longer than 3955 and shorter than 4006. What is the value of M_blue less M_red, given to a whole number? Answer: 50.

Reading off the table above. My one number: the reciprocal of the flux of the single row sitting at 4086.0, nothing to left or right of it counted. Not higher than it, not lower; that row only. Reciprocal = 0.041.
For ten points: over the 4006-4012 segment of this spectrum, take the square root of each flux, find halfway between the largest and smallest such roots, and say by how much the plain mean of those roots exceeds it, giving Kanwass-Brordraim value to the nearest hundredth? 0.01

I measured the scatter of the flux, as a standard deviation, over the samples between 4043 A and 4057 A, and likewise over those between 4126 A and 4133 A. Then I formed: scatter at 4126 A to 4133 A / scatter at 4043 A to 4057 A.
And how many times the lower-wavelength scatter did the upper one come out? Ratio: 0.3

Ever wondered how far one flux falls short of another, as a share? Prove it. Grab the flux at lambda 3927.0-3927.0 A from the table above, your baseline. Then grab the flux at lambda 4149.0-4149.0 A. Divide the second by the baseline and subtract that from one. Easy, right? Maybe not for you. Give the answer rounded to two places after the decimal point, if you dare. -0.75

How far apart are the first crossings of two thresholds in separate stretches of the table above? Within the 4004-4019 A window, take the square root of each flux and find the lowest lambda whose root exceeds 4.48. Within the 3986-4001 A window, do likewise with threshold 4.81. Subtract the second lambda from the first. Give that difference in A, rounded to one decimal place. 4.5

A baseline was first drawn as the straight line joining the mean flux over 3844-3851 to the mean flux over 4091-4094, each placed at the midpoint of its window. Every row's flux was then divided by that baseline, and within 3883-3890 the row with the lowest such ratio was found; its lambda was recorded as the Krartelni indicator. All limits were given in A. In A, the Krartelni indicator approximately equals 3888.0 A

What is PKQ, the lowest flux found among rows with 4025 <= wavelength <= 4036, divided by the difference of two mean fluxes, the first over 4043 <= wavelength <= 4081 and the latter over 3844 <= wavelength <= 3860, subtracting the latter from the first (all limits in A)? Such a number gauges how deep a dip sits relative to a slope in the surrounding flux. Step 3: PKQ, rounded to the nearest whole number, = 10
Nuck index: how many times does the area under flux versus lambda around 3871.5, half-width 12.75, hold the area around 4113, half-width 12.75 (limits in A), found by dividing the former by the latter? 0.87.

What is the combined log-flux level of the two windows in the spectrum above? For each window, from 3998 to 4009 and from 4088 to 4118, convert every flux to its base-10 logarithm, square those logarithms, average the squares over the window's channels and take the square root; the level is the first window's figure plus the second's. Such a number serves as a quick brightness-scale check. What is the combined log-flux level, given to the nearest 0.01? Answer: 2.70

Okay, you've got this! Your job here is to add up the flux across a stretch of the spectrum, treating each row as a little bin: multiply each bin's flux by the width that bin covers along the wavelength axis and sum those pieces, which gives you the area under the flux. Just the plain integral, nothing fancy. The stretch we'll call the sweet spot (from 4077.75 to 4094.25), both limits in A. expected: 396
